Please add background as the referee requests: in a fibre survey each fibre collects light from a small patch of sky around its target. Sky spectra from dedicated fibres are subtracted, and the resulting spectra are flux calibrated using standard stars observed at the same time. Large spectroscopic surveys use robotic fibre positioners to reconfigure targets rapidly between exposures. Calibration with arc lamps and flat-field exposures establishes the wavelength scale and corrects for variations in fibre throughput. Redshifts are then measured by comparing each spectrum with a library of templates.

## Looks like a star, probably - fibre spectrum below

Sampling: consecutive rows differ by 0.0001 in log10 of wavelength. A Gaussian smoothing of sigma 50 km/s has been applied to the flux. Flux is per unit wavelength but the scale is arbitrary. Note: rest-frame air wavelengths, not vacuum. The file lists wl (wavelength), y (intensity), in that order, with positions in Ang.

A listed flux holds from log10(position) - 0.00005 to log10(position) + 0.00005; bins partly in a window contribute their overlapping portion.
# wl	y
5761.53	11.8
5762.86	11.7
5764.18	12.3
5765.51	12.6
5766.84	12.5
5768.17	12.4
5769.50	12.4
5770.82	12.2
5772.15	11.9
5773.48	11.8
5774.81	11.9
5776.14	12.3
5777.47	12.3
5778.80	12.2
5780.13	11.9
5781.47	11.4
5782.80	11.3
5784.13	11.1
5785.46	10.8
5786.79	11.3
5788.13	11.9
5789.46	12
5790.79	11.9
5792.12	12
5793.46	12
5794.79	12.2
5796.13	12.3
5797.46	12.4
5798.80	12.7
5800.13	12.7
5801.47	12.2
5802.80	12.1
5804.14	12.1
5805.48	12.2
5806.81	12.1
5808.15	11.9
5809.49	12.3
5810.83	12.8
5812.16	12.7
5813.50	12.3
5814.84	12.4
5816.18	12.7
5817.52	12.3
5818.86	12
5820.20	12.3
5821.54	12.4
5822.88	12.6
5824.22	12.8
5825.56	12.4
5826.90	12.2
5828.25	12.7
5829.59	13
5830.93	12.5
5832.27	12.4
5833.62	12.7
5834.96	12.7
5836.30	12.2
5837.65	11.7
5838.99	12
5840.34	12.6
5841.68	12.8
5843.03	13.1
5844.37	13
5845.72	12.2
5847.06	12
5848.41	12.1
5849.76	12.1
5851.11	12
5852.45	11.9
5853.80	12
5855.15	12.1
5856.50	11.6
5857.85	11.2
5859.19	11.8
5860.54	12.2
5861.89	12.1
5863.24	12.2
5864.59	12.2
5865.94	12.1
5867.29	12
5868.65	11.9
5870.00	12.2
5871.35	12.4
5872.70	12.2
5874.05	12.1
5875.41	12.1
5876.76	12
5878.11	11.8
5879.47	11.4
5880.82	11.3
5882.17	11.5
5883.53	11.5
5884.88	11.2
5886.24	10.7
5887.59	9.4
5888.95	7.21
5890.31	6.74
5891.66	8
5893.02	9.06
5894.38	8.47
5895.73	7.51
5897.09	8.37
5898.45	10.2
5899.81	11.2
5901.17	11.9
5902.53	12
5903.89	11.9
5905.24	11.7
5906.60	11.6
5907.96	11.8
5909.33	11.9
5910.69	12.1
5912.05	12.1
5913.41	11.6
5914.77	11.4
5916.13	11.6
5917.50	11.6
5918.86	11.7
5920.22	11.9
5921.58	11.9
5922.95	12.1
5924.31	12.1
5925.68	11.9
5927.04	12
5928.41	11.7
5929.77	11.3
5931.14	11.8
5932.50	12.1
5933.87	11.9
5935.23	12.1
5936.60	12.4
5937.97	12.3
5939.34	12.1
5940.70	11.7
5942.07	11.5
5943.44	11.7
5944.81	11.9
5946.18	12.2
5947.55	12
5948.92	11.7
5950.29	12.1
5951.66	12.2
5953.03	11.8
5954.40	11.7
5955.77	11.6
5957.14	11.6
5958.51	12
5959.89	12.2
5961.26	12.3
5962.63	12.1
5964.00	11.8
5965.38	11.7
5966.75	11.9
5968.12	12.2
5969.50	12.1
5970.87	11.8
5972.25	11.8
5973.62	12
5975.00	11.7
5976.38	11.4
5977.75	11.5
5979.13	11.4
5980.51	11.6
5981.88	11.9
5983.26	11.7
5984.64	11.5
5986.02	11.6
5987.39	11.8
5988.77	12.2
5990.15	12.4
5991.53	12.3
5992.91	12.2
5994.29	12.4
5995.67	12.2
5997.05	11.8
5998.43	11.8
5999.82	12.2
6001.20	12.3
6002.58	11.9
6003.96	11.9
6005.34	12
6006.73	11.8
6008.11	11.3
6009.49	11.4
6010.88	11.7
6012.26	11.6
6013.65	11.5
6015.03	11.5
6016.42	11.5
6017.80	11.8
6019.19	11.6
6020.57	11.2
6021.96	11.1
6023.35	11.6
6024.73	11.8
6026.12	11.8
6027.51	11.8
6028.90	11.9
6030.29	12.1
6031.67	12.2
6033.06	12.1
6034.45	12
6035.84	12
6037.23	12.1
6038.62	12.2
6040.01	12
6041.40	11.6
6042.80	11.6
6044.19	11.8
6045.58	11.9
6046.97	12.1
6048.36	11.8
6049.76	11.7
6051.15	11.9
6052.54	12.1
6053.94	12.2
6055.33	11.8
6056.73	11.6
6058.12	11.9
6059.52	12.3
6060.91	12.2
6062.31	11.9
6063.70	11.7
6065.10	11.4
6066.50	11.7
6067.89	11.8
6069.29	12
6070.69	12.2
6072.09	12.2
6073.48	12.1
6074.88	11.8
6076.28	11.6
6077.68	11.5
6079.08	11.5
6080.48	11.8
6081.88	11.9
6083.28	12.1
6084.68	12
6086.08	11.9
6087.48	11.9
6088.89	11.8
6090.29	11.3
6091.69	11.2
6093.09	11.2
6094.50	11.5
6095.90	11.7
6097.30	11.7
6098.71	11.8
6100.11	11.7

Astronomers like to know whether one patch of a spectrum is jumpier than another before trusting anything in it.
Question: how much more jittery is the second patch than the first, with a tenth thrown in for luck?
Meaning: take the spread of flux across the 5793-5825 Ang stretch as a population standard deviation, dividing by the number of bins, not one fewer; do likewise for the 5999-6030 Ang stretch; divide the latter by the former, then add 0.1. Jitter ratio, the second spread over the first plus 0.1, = 1.2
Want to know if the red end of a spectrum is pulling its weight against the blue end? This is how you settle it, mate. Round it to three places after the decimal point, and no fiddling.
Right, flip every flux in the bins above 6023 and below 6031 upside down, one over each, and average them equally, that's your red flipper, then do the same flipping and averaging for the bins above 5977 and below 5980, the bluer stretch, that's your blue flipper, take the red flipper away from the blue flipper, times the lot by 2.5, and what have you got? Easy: 0.007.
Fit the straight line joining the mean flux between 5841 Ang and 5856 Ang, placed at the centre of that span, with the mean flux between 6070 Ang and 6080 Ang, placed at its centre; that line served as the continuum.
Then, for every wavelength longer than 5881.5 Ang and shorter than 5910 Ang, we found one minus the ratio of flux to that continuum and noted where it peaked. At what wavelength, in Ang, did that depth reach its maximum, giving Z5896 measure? 5890.31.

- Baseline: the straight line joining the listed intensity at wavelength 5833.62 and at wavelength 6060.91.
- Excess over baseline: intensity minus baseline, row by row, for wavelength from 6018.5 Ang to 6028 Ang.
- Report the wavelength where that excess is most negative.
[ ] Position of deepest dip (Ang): 6021.96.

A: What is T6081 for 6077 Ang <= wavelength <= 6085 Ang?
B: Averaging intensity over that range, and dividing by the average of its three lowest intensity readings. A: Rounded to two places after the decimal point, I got 1.02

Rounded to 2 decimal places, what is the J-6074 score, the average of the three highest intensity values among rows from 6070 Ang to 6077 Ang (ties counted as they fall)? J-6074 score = 12.17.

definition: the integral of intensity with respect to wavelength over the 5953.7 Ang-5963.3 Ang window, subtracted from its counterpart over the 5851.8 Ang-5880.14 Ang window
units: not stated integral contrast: 225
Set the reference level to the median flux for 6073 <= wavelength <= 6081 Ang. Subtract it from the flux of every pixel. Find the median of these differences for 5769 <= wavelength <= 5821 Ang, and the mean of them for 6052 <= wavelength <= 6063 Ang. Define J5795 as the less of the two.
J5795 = 0.30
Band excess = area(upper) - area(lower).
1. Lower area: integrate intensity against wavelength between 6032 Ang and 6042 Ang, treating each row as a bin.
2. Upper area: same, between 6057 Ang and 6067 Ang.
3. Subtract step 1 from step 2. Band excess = -1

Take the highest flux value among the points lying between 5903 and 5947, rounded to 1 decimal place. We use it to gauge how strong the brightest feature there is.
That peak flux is 12.4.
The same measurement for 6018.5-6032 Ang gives 12.2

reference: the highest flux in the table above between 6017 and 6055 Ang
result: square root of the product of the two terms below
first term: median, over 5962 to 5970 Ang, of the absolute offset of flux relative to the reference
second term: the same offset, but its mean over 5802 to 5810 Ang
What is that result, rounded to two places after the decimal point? 0.15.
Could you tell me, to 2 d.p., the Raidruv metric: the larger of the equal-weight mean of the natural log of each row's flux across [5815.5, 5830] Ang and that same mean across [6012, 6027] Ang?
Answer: 2.52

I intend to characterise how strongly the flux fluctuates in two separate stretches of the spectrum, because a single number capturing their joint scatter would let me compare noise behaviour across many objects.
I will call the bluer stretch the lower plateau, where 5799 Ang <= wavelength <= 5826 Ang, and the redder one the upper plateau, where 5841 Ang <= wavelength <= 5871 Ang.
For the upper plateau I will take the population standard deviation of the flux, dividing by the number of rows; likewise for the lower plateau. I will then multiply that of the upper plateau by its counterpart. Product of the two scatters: 0.11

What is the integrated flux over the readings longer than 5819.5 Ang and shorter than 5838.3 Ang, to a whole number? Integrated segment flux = 234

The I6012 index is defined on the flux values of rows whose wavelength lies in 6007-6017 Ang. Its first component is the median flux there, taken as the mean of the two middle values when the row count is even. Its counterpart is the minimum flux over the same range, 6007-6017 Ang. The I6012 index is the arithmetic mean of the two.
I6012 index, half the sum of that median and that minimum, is 11.40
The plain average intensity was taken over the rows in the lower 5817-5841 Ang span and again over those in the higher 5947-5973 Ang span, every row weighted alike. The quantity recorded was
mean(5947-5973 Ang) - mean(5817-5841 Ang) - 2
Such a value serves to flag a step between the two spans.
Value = -2.5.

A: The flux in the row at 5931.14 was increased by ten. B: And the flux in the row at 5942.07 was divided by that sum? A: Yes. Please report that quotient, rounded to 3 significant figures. 0.528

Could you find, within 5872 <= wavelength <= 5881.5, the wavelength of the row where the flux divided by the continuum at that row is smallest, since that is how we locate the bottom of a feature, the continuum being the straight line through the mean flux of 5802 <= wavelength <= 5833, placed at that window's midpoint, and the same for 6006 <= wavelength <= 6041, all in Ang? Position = 5880.82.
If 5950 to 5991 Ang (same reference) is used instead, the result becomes 5976.38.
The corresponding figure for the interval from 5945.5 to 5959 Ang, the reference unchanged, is 5955.77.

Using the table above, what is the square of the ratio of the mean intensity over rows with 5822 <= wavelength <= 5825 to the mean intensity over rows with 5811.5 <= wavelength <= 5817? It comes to 1.03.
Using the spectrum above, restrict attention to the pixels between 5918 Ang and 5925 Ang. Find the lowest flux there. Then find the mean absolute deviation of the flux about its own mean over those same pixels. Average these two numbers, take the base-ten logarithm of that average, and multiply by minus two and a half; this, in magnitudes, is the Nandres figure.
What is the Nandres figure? -1.93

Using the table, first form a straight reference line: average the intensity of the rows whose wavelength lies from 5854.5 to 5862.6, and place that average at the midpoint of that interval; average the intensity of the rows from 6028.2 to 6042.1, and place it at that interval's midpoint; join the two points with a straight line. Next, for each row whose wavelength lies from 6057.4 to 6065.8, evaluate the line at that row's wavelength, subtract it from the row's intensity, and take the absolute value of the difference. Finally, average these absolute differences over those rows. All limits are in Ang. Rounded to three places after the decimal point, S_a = 0.284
